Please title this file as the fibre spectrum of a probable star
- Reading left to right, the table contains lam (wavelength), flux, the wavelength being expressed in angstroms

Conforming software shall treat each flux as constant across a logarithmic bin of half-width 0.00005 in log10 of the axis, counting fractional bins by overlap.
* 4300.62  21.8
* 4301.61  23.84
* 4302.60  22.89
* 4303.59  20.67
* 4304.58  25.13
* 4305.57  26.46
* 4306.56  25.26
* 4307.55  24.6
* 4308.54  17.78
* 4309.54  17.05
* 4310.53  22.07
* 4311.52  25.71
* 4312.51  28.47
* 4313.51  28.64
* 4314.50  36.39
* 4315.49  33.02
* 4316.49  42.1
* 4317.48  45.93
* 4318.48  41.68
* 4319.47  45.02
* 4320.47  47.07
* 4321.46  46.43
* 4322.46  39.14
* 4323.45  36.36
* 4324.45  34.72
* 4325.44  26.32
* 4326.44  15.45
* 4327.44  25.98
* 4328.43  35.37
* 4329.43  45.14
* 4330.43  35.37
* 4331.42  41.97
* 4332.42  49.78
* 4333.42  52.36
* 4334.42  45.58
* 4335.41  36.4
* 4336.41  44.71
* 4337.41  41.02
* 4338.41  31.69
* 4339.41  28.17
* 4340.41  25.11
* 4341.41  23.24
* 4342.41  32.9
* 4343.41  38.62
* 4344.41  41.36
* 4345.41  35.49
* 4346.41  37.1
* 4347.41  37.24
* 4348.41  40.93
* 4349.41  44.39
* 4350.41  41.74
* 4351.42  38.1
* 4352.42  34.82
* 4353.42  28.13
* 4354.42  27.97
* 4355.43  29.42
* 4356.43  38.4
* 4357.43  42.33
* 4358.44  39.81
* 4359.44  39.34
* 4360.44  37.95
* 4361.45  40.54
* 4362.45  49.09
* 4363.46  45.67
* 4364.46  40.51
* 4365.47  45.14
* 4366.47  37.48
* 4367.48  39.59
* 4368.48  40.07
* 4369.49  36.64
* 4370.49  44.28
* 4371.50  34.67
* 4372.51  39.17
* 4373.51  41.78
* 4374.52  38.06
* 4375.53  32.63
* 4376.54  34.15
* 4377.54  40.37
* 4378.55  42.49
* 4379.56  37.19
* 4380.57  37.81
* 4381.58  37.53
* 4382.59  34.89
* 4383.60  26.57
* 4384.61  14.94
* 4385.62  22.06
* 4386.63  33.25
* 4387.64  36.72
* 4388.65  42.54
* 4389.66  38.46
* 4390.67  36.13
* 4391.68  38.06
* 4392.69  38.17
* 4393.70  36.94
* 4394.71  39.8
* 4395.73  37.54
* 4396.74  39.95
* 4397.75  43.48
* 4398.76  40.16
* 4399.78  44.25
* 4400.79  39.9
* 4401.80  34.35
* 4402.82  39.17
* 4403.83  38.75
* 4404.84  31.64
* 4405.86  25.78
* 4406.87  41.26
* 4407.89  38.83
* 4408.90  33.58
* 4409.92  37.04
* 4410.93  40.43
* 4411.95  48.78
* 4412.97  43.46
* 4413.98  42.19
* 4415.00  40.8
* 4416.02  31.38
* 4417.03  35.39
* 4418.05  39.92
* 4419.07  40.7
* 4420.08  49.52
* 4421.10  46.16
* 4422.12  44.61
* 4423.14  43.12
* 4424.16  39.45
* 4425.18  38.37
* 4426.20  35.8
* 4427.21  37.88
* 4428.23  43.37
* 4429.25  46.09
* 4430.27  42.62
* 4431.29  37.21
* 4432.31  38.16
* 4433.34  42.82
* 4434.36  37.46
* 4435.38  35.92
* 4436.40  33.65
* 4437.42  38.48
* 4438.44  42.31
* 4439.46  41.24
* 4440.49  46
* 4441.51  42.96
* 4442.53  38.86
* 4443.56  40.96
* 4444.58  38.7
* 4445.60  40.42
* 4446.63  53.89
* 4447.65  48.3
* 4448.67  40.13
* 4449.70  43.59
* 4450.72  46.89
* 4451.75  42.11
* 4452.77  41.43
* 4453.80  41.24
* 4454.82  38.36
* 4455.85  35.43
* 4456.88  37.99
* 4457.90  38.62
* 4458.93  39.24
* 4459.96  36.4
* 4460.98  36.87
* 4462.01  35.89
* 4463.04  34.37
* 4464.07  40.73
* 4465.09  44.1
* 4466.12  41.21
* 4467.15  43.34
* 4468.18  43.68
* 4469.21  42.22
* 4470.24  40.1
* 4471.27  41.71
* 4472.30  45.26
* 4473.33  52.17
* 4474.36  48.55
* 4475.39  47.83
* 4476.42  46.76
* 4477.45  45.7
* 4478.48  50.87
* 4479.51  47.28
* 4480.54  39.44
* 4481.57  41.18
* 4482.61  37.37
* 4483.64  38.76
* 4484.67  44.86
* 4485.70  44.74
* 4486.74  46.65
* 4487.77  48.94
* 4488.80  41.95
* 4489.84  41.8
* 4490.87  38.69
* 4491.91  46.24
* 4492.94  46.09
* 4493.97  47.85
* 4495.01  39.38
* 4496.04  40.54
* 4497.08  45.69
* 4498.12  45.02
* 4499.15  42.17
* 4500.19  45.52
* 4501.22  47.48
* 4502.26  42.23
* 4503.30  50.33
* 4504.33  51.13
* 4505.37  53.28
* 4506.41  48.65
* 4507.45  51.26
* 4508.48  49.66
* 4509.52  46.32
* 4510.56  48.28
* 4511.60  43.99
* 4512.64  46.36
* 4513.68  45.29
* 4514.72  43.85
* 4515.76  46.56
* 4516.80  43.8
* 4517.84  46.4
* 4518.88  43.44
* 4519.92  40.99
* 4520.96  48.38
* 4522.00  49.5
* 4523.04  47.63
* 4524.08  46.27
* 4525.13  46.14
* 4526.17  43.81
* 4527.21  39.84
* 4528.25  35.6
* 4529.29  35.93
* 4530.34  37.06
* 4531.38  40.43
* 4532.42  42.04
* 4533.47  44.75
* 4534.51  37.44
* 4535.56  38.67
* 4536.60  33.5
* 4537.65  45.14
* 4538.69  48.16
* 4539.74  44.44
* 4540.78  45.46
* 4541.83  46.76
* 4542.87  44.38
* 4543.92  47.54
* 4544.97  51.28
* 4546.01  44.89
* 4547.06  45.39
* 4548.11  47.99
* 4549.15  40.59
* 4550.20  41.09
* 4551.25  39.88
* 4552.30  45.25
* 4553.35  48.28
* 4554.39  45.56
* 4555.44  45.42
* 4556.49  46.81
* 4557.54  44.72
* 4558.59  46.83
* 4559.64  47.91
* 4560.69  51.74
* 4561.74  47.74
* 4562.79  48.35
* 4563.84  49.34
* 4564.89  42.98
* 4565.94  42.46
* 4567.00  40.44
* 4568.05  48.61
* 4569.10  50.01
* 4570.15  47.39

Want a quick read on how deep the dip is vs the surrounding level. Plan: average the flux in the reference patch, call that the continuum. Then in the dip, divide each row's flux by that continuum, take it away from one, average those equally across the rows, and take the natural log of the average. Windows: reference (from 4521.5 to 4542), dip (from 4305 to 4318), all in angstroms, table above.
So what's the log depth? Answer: -1.1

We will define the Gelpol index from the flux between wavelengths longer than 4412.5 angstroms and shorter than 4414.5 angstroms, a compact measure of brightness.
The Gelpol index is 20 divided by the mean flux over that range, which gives 0.467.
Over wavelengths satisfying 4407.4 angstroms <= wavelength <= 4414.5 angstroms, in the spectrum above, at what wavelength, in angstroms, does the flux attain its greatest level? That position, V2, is 4411.95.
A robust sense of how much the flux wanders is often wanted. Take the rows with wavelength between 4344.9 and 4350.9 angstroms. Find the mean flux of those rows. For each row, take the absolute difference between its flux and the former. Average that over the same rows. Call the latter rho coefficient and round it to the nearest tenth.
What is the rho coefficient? 2.9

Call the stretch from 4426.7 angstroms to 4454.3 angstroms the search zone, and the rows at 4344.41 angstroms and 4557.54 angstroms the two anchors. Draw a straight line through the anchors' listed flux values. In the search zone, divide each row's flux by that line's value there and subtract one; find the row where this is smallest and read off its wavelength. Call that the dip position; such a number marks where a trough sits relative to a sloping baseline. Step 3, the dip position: 4436.40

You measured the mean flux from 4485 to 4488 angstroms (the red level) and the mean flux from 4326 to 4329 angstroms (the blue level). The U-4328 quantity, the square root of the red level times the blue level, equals 35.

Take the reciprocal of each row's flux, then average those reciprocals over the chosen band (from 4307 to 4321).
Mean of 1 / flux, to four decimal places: 0.0343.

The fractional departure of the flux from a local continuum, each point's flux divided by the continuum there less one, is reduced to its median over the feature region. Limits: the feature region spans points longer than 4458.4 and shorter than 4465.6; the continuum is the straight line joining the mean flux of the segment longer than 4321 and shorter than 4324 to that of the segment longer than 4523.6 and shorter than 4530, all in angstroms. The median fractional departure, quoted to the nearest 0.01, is -0.10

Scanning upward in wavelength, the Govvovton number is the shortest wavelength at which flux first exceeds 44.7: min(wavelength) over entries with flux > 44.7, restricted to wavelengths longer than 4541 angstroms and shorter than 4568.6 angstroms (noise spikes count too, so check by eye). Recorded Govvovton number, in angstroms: 4541.83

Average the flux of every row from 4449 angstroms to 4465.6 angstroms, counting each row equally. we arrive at 39.6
